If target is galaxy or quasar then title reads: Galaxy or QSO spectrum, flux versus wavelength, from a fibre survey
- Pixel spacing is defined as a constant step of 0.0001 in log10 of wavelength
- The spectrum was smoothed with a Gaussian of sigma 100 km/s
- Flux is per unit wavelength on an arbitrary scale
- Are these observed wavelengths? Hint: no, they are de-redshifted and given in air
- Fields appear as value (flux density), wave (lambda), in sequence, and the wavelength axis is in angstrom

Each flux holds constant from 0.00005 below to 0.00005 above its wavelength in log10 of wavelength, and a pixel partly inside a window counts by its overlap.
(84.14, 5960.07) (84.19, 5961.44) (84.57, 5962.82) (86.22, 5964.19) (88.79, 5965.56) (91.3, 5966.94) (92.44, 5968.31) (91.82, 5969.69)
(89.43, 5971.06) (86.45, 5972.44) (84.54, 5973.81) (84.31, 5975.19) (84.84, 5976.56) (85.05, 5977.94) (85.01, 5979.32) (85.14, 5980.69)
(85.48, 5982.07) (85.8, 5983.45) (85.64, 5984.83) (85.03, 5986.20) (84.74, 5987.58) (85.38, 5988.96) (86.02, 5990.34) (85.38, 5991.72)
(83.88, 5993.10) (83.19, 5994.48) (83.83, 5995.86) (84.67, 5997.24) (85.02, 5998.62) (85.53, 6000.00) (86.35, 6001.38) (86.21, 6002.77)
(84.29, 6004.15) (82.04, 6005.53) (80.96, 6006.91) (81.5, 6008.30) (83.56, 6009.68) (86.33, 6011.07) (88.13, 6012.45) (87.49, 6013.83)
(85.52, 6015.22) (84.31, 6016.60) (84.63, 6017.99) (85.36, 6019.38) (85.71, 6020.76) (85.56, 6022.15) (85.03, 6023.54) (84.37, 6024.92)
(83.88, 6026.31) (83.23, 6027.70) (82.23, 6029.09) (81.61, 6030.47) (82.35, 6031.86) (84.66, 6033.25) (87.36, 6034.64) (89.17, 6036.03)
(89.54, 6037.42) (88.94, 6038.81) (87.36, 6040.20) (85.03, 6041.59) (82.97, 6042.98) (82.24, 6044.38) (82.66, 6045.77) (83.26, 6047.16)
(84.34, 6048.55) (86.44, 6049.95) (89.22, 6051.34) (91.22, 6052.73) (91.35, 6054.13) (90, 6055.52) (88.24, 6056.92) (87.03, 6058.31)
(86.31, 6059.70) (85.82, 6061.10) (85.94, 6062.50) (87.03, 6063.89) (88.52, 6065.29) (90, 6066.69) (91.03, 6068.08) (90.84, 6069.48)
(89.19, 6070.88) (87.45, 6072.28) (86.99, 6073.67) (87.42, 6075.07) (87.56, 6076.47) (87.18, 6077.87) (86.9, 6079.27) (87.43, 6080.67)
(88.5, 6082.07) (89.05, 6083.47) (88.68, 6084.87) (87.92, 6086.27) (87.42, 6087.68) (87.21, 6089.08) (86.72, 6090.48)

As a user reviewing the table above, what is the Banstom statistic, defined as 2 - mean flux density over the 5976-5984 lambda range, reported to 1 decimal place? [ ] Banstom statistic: -83.2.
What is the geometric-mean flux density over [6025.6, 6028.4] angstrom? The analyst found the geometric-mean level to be 84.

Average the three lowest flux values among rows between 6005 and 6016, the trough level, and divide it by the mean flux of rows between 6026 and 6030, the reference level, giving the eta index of 0.981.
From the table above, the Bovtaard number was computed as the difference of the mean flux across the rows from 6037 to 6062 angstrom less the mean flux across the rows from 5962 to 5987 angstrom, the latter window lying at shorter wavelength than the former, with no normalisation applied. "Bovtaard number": 0.0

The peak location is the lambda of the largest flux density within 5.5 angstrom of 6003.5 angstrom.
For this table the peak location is 6001.38 angstrom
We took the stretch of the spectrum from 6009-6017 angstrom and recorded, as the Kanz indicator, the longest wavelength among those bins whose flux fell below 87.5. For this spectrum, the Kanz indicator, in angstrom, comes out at 6016.60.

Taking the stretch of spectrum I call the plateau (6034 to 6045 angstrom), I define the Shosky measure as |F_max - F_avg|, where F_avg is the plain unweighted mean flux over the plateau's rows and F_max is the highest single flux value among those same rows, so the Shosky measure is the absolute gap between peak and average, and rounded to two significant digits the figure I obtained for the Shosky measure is 3.0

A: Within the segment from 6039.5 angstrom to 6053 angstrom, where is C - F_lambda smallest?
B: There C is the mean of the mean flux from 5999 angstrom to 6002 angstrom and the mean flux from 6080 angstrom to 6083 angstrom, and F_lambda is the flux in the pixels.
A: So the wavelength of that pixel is 6052.73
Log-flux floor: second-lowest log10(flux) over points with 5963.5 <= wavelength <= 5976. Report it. 1.927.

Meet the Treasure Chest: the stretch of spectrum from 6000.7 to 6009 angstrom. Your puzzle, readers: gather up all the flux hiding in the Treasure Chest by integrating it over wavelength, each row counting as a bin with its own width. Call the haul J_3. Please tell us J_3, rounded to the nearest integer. 693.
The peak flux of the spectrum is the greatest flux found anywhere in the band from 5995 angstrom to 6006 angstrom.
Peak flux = 86.35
